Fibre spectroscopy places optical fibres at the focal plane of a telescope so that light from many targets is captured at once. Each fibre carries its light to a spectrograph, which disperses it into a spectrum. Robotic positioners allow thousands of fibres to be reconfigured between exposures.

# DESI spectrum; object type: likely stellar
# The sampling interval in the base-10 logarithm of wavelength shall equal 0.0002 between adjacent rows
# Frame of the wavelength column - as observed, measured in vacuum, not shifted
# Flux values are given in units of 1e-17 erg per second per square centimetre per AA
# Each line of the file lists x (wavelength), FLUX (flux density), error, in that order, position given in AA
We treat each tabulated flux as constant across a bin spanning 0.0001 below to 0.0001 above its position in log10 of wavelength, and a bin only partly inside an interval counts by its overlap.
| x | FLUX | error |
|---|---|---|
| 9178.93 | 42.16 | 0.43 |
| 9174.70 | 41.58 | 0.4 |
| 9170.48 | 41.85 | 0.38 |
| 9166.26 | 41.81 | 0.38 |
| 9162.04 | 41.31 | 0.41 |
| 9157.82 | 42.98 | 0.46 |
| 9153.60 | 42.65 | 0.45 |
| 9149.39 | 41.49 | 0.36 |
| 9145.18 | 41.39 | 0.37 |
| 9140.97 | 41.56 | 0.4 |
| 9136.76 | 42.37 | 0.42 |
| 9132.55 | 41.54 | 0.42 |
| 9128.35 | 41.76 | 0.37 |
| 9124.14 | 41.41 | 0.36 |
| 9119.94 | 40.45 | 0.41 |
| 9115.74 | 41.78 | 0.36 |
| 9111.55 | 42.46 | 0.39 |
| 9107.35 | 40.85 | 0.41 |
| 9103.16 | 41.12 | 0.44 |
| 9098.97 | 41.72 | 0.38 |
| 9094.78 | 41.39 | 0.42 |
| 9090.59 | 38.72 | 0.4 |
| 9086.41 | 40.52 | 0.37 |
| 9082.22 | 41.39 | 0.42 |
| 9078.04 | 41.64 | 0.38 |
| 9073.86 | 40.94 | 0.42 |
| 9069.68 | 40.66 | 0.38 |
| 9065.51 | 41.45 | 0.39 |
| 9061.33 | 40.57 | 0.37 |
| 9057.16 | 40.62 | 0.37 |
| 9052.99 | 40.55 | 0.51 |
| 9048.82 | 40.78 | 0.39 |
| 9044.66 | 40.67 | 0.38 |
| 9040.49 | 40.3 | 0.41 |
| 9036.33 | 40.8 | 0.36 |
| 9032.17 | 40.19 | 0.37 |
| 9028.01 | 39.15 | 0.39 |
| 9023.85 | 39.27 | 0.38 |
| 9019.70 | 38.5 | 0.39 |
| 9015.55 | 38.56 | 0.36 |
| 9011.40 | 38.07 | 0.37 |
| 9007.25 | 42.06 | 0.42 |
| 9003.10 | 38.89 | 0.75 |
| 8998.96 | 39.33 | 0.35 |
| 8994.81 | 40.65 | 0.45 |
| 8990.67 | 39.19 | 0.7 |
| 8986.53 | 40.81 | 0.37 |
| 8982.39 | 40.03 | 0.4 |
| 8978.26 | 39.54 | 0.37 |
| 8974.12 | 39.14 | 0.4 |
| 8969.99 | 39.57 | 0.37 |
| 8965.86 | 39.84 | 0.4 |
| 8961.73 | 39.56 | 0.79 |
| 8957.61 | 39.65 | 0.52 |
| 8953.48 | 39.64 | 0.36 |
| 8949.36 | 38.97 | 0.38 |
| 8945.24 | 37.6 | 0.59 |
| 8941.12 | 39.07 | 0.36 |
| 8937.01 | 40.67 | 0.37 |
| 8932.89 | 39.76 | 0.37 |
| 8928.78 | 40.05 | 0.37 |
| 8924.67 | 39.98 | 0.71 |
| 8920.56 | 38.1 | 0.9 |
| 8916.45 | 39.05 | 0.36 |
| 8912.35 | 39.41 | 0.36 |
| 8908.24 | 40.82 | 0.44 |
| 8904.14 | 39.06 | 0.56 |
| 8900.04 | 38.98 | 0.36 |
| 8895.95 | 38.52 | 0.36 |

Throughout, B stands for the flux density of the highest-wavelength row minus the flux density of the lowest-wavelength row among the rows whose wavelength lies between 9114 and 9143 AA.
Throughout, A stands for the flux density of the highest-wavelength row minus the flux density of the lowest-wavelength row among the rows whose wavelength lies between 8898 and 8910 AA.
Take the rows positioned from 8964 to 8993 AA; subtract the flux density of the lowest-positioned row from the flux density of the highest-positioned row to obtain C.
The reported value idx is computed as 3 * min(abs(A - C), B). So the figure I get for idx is -0.7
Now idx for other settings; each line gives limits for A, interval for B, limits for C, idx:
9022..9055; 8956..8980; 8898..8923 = -0.3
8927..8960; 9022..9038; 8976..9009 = 4.6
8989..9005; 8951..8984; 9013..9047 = 1.2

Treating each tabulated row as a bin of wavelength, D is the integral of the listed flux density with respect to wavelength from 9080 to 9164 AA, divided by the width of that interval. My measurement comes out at 41.4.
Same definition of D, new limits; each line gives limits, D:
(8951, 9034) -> 39.6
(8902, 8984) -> 39.5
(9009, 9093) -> 40.2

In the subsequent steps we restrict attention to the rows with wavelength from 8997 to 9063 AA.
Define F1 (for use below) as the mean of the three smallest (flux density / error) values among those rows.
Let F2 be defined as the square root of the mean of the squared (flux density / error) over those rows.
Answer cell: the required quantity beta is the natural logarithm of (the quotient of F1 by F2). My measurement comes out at -0.28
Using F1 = 77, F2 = 102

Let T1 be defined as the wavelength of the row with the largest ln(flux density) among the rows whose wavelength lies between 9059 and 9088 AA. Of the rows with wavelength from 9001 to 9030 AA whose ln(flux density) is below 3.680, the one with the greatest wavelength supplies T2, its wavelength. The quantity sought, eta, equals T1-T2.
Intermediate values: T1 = 9078.04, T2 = 9028.01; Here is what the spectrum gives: 50.0 AA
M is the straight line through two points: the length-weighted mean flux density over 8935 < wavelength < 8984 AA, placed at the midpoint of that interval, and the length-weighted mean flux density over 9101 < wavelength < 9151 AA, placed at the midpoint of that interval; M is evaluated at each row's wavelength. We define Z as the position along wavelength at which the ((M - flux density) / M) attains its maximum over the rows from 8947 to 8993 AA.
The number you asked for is 8990.67 AA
